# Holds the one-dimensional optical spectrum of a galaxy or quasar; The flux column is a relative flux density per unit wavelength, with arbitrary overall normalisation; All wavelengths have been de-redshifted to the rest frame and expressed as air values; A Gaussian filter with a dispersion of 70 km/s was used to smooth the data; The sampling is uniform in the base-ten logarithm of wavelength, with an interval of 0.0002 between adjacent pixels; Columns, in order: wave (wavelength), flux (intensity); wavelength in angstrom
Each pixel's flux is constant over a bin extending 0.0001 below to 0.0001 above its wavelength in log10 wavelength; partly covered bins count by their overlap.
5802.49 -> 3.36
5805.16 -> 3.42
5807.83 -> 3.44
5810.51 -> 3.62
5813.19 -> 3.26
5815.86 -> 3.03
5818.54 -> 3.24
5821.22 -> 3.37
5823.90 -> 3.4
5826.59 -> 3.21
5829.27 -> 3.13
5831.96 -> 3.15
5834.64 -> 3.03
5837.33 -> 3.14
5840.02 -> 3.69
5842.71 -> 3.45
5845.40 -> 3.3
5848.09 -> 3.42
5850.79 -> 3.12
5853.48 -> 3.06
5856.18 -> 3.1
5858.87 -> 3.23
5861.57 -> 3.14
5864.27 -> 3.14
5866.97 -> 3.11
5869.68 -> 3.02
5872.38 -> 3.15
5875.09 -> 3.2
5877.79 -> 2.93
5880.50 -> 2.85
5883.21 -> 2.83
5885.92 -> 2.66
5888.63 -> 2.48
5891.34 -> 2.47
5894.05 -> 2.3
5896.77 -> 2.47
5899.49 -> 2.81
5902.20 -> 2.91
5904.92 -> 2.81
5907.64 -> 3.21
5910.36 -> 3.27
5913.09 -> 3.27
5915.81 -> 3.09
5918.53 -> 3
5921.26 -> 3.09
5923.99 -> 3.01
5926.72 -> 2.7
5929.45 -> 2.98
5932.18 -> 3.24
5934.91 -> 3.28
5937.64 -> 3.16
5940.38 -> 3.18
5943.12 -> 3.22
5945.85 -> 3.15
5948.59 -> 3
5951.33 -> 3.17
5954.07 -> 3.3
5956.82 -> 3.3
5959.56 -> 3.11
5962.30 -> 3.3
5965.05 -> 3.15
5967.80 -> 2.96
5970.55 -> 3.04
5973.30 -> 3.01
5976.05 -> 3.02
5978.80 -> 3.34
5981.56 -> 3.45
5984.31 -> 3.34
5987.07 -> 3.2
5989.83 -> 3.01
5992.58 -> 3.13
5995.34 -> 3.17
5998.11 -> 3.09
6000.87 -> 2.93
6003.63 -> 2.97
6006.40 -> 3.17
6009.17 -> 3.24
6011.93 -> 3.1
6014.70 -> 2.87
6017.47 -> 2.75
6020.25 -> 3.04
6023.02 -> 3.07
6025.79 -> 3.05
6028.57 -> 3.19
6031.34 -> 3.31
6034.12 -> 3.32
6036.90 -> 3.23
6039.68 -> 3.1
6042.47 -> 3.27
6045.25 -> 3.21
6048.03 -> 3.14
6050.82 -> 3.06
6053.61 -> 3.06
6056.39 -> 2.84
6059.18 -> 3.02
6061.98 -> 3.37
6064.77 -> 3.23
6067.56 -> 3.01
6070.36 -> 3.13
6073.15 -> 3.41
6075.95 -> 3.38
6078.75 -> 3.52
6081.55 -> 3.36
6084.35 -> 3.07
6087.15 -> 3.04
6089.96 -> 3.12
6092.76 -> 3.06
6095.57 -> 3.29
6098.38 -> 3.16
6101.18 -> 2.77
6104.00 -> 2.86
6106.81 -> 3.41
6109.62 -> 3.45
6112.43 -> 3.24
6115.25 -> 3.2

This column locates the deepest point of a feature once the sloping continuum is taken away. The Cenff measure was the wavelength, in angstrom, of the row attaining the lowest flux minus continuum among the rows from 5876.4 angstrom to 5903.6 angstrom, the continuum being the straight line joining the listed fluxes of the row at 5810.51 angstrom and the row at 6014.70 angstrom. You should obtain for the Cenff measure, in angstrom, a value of 5894.05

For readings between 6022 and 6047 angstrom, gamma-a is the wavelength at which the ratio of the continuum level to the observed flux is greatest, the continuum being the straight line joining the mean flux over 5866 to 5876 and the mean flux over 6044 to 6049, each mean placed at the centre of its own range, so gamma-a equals 6025.79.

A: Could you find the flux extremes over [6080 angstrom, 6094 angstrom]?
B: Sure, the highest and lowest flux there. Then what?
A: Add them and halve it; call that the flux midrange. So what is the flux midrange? 3.20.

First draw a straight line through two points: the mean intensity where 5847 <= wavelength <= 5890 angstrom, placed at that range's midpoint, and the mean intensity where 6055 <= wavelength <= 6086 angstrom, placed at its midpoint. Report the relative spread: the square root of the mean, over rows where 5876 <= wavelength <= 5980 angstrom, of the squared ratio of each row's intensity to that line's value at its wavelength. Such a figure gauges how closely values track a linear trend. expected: 0.98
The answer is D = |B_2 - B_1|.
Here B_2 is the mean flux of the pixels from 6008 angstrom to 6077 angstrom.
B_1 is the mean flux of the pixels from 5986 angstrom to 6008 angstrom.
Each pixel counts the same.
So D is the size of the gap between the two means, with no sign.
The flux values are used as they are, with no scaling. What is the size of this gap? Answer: 0.052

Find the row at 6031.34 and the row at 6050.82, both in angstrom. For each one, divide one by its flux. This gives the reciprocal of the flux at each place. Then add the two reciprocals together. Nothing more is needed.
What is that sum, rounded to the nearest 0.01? 0.63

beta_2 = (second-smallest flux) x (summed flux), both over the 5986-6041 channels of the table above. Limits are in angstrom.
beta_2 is 177.8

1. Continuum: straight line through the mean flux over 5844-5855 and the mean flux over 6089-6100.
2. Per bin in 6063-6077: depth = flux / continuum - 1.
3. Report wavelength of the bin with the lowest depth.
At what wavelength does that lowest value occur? 6067.56 angstrom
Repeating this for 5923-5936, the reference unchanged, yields 5926.72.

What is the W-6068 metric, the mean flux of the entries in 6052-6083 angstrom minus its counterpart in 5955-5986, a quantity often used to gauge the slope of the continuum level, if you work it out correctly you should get 0.03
